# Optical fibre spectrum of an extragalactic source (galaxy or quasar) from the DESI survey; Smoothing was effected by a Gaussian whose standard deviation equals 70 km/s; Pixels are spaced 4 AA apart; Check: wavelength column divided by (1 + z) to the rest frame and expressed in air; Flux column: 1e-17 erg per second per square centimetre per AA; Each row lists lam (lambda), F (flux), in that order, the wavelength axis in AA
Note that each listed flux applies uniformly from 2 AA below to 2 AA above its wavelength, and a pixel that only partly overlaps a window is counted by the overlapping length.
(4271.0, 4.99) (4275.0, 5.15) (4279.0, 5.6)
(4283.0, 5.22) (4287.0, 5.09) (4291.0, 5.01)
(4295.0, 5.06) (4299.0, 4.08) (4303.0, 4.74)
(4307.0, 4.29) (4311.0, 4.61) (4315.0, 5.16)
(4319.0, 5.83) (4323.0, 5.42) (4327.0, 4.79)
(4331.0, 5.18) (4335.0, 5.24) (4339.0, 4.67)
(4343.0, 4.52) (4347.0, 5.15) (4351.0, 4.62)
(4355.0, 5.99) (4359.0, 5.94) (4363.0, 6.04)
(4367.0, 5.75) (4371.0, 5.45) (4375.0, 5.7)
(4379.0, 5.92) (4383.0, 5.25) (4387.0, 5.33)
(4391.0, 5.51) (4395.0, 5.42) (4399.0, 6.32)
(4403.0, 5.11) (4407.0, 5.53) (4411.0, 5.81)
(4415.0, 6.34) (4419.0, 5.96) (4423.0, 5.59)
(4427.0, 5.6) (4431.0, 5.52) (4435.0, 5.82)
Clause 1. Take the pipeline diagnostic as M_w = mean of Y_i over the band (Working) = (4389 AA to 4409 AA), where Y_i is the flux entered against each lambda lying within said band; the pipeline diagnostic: 5.6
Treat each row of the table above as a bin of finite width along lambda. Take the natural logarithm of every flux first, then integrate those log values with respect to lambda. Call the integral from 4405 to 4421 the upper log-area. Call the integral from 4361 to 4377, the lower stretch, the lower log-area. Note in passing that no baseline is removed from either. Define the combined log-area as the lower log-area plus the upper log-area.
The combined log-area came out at 56.3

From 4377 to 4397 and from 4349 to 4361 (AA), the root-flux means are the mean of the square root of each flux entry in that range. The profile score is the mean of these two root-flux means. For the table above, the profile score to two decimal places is 2.34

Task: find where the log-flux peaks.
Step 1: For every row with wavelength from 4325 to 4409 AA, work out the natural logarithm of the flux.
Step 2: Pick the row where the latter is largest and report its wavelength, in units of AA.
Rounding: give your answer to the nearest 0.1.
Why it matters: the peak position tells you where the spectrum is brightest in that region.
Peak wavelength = 4399.0 AA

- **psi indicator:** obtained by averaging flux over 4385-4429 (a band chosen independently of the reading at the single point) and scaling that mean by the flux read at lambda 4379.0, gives 34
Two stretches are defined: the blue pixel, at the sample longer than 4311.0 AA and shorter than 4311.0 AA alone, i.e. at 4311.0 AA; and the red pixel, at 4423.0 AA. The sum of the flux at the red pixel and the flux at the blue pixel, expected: 10.2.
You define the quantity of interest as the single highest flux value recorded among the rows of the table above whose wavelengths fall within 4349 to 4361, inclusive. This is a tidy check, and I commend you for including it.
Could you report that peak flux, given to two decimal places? 5.99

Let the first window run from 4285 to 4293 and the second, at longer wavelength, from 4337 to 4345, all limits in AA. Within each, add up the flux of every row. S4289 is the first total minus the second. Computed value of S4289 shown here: 0.9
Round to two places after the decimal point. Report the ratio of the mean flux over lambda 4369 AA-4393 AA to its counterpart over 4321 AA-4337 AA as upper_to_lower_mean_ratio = 1.07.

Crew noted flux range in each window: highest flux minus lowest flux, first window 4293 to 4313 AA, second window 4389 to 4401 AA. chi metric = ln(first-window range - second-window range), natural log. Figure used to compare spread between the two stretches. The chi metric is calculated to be -2.5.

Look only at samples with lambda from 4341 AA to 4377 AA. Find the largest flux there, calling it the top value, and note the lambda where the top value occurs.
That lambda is 4363.0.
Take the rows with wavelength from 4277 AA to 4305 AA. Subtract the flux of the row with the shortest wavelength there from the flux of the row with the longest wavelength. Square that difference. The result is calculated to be 0.74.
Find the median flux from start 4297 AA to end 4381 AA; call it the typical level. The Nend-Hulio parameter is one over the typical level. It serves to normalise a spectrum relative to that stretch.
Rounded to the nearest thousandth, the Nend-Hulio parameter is 0.193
